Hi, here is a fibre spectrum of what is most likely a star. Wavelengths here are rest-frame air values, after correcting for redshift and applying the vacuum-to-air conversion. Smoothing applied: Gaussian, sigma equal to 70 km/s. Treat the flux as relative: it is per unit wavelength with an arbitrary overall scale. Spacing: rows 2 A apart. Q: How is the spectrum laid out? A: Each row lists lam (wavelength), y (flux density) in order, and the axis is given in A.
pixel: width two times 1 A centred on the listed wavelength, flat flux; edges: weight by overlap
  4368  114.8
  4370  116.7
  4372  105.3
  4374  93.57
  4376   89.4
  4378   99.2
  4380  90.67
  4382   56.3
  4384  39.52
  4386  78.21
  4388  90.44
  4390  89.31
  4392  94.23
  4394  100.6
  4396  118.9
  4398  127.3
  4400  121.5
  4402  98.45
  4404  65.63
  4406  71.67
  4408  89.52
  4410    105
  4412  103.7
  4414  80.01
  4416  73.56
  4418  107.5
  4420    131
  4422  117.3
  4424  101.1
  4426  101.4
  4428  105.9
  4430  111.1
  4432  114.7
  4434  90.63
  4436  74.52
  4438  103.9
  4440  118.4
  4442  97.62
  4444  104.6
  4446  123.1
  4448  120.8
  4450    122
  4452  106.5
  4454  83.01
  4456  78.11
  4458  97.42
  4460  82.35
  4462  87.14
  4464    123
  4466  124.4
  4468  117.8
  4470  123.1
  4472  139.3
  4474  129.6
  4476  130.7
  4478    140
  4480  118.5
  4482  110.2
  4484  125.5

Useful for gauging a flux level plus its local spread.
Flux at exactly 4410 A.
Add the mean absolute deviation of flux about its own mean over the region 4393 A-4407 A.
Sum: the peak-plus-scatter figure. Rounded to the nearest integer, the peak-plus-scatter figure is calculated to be 124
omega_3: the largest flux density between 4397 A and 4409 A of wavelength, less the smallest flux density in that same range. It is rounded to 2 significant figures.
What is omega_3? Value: 62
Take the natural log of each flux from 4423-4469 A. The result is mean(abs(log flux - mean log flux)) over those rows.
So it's 0.13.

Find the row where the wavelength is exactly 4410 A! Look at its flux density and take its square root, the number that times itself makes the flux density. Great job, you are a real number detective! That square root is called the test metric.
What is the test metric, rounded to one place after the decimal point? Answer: 10.2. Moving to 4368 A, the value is 10.7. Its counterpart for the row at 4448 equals 11.0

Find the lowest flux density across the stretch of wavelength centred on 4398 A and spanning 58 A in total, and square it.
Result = 1562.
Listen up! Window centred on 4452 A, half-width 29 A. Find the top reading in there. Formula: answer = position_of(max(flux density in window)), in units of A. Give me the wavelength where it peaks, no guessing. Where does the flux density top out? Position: 4478 A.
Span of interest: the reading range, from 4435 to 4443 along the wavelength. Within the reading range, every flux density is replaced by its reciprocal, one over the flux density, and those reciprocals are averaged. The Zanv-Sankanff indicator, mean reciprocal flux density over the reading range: 0.0104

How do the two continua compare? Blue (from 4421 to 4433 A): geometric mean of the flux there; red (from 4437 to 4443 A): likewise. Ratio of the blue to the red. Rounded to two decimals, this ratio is 1.02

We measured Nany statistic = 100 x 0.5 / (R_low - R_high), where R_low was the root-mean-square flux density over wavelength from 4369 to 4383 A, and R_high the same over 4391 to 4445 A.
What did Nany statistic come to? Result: -6.4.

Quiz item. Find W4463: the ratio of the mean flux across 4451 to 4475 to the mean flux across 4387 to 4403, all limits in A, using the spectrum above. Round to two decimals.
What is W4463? 1.02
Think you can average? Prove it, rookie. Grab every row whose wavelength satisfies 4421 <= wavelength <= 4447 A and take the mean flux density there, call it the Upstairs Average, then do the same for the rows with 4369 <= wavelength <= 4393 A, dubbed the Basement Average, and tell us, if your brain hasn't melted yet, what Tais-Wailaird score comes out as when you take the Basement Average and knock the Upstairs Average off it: -18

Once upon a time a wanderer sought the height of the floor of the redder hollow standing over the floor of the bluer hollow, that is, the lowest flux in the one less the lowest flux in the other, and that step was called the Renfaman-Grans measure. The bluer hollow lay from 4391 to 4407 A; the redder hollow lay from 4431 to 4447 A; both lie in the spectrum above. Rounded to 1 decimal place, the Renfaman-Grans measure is 8.9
